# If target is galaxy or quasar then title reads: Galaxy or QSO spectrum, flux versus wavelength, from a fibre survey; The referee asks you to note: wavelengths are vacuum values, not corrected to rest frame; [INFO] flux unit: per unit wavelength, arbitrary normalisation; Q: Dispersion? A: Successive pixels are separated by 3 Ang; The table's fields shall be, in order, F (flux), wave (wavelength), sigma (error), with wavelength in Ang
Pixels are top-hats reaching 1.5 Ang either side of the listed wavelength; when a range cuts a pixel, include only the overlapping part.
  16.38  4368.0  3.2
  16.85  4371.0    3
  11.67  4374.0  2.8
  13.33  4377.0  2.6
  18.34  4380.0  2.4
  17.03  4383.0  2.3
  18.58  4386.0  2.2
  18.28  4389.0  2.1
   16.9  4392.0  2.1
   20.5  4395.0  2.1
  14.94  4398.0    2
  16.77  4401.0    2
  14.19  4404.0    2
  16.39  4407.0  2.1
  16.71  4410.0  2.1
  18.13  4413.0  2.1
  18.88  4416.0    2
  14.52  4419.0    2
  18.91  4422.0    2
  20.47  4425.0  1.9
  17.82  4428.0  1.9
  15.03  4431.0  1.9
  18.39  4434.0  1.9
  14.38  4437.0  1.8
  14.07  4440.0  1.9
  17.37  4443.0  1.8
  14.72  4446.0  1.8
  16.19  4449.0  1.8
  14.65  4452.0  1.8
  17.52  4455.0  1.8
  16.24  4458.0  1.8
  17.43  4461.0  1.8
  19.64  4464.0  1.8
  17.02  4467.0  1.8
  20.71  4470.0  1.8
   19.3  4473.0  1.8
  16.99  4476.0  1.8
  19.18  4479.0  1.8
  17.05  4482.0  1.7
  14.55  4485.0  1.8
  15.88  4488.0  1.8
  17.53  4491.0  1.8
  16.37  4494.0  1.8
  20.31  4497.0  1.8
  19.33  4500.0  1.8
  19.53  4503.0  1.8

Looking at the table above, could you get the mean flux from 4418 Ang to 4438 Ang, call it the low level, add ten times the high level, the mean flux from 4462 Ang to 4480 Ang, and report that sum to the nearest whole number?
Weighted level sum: 205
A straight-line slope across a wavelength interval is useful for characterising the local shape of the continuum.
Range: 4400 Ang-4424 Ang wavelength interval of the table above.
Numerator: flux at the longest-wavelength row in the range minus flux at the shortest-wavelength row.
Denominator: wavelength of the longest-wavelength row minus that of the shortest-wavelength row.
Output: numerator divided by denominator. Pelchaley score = 0.10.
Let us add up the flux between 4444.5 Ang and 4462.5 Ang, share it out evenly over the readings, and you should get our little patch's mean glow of 16.1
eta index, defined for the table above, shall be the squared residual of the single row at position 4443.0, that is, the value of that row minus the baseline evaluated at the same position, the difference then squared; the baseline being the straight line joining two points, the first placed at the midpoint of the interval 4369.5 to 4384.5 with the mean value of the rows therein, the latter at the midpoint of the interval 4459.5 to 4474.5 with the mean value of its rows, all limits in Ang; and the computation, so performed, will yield 0.3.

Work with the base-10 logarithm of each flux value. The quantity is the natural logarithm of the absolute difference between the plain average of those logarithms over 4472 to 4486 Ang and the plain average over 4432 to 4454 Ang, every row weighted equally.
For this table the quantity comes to -3.1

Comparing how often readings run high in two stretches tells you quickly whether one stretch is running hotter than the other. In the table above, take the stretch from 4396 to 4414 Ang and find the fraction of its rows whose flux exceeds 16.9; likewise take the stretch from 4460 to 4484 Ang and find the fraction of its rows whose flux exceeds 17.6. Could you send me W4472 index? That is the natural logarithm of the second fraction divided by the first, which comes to 1.1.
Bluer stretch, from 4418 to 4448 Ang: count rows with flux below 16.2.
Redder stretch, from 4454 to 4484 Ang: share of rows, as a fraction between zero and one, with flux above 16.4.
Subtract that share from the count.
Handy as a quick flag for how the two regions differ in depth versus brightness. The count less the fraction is 4.1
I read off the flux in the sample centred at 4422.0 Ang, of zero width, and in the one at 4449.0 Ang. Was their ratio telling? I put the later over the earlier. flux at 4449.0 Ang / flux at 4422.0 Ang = 0.86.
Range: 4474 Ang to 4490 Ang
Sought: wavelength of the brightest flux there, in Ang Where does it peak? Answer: 4479.0 Ang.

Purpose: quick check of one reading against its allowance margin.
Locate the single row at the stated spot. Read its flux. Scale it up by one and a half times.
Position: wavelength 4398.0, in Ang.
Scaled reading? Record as 22.4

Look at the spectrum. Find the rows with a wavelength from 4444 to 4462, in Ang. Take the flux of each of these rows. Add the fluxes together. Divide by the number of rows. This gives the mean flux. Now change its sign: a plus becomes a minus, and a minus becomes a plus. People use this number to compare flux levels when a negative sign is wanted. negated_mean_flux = -16.1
